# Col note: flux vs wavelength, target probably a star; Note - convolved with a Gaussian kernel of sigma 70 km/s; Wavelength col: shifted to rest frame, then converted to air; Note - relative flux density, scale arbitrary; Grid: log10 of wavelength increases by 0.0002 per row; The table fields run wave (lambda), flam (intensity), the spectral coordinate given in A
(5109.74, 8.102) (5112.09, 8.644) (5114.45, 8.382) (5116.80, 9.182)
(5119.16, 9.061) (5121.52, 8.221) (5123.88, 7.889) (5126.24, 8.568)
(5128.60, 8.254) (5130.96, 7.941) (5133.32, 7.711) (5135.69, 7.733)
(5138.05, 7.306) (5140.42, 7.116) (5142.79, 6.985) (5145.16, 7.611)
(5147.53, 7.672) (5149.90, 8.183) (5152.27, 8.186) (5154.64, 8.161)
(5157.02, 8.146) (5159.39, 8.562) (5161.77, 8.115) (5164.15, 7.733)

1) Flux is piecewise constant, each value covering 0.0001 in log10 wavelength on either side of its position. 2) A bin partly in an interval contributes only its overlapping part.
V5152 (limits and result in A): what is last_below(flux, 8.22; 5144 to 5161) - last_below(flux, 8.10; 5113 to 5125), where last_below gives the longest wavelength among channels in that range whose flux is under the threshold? 33.1 A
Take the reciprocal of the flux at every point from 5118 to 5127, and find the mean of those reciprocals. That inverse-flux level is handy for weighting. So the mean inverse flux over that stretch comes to 0.119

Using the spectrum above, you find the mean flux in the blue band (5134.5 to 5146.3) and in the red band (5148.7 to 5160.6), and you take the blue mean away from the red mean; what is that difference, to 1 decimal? 0.9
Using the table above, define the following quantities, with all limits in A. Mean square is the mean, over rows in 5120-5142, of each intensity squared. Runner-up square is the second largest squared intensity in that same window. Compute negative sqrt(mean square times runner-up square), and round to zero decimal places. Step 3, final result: -65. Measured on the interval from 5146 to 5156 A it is -66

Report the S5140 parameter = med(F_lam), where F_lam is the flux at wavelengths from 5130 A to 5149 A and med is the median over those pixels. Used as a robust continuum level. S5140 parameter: 7.6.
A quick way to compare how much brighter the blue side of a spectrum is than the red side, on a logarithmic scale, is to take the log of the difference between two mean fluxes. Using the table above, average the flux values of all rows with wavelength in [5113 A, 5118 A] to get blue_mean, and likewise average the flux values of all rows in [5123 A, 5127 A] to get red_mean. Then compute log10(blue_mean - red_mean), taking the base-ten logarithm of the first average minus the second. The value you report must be -0.26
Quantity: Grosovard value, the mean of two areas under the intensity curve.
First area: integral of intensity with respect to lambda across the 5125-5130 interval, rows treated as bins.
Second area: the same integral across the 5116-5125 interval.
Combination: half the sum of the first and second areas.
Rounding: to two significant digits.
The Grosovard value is 60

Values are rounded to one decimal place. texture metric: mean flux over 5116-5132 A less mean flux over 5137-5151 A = 1.0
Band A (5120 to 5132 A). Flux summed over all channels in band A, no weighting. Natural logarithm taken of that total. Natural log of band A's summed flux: 3.71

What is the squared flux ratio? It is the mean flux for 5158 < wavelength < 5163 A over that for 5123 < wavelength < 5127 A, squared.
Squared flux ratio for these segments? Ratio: 1.0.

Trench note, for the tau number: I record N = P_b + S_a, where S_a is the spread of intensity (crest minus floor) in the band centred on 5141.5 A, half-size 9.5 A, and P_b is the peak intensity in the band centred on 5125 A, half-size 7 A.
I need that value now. 10.26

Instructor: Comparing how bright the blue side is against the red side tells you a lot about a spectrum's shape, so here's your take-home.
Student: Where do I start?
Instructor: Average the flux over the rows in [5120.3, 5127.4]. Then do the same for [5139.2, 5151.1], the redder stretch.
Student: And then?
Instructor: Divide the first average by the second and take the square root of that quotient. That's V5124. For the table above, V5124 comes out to 1.05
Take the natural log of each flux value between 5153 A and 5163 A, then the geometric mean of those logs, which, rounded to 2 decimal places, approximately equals 2.11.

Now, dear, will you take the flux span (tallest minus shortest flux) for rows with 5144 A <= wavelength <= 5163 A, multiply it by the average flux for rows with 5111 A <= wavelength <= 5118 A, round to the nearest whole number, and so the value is 8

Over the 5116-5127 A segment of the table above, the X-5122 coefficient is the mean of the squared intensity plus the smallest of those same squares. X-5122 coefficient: 136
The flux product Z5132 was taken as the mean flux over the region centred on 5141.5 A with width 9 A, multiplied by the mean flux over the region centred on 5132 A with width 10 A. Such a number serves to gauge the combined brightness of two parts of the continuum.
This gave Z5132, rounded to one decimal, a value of 57.4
